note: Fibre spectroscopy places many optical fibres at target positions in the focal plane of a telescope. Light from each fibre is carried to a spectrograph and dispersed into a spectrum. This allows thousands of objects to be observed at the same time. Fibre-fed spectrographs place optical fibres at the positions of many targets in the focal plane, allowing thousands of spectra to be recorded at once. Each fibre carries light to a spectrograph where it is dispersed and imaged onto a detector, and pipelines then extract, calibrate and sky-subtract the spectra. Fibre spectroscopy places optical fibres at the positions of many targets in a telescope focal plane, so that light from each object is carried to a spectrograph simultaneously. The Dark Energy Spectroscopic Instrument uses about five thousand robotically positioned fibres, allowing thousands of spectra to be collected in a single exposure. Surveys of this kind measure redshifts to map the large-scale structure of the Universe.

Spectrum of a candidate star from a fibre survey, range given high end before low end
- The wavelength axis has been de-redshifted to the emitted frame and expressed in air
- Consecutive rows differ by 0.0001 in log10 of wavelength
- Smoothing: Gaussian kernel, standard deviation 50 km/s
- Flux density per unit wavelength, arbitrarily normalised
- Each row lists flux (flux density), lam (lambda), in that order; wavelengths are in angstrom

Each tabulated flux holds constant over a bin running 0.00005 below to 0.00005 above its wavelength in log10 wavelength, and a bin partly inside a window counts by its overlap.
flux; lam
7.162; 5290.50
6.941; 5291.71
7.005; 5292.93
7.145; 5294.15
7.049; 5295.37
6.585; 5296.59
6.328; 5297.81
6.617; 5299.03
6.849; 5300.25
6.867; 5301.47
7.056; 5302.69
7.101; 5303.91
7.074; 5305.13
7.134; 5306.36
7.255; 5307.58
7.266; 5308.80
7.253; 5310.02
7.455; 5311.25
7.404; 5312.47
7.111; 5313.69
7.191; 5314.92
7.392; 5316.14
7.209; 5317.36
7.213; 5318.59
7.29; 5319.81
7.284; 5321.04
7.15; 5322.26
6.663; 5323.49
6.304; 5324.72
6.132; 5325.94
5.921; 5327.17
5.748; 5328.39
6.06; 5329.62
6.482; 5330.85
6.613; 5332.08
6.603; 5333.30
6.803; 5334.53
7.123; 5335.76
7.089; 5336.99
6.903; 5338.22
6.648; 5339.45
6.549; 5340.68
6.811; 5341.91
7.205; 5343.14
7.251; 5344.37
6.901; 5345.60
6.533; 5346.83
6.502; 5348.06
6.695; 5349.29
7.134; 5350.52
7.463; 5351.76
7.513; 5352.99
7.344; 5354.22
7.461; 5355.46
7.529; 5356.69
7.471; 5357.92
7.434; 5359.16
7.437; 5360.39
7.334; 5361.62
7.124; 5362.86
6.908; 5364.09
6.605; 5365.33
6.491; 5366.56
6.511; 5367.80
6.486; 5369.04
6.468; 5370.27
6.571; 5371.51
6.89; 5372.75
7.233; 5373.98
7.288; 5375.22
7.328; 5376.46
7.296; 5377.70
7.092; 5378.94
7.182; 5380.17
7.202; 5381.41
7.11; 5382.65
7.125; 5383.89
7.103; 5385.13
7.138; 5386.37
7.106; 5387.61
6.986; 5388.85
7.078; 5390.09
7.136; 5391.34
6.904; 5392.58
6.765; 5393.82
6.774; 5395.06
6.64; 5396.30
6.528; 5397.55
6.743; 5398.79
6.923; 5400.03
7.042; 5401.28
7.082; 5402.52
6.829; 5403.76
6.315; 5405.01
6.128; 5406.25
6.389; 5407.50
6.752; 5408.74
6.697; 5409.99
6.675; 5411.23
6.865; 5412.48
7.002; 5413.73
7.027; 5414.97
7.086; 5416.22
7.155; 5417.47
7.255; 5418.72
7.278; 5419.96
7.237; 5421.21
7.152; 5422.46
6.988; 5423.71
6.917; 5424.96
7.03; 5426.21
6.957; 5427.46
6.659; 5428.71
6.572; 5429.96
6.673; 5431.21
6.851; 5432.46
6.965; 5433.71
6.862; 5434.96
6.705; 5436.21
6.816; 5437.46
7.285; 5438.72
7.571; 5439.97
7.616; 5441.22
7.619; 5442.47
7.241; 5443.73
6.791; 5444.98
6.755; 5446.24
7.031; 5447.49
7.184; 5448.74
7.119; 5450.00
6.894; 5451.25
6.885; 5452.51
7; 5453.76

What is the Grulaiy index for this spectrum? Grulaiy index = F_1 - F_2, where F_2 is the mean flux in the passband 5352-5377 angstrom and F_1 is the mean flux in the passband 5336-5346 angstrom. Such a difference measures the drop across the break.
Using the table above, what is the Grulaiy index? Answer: -0.15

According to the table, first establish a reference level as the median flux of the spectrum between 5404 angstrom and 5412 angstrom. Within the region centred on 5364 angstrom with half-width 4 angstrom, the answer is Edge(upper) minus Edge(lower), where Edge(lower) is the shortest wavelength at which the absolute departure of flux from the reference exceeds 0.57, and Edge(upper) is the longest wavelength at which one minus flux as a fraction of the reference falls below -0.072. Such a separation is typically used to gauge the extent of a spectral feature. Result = 2.5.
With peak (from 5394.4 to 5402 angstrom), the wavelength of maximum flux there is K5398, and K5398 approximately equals 5401.28 angstrom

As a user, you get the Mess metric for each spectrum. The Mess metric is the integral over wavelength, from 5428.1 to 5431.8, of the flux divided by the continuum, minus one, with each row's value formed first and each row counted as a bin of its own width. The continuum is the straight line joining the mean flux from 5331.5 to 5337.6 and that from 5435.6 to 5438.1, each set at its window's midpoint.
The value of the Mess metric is -0.07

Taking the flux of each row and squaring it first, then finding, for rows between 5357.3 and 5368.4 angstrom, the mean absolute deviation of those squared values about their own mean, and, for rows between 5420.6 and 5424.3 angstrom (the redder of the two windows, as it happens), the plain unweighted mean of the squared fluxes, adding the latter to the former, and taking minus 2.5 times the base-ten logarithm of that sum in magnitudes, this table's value -4.37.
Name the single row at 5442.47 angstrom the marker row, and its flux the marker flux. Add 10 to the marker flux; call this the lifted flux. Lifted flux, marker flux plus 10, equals 17.6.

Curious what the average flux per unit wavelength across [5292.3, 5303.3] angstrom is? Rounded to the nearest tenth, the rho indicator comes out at 6.8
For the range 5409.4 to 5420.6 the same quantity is 7.0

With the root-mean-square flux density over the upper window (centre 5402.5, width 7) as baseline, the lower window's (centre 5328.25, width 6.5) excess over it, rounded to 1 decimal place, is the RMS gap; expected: -0.8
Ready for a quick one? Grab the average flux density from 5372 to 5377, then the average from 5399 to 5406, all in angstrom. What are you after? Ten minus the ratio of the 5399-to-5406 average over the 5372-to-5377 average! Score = 9.05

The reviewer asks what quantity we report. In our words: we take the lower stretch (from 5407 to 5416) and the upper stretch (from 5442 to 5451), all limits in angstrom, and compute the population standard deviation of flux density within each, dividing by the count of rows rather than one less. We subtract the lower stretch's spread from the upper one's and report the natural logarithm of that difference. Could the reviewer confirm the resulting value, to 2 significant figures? -2.7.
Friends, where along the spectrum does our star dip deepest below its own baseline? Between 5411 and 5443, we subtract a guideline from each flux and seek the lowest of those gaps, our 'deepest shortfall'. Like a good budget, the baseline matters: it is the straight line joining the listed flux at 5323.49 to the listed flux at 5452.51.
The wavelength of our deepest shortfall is 5429.96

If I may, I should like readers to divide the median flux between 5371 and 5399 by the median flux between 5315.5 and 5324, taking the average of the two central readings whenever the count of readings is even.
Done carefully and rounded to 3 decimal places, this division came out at 0.985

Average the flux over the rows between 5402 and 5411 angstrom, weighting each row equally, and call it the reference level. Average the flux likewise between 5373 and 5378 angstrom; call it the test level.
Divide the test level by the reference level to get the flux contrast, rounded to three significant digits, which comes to 1.10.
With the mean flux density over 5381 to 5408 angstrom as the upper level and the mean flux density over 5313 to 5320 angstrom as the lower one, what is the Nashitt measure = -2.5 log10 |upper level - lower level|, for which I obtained 1.1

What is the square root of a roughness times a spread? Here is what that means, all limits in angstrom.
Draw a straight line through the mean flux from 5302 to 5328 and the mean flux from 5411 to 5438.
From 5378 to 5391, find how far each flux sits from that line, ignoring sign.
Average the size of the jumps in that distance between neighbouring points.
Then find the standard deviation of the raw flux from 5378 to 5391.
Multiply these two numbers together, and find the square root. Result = 0.06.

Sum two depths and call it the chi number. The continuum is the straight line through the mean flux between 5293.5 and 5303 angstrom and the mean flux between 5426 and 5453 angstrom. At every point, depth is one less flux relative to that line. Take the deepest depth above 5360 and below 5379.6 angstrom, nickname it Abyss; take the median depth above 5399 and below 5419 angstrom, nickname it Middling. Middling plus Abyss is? 0.073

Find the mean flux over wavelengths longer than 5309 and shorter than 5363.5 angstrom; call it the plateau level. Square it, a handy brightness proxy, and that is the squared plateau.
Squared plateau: 48.6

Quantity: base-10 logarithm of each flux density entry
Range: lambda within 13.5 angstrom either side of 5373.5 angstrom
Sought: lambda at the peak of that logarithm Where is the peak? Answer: 5360.39 angstrom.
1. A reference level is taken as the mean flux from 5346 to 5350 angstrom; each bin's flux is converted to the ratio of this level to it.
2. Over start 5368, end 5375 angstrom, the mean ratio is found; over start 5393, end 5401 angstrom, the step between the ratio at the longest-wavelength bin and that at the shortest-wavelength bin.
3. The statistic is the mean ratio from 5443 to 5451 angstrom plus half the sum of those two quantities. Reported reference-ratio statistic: 1.42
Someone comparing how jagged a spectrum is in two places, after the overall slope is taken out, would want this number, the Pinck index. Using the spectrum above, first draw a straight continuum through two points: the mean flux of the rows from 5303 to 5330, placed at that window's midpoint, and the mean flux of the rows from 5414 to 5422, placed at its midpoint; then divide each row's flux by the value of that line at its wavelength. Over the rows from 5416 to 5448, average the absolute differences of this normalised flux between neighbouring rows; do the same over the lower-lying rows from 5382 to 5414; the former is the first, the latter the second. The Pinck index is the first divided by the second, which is 1.07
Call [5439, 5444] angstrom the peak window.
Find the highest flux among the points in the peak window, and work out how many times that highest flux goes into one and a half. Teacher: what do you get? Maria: 0.197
